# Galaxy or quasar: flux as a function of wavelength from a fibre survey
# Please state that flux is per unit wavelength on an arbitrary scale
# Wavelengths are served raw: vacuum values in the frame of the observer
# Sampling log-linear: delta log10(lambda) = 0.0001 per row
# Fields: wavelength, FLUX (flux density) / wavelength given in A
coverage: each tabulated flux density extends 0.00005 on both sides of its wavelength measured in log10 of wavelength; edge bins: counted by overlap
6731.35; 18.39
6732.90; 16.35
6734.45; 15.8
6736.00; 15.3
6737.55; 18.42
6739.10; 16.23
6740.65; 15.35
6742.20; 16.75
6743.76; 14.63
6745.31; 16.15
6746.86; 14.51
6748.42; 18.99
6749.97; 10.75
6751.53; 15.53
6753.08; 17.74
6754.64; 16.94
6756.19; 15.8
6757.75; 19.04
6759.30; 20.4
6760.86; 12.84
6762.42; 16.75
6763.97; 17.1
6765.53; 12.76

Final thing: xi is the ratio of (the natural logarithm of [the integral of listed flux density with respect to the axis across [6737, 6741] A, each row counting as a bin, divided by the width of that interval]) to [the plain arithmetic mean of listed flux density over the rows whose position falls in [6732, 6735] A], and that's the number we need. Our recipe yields 0.175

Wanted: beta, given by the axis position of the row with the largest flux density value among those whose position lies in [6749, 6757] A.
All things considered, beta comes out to 6753.08 A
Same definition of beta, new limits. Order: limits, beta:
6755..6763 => 6759.30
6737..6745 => 6737.55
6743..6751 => 6748.42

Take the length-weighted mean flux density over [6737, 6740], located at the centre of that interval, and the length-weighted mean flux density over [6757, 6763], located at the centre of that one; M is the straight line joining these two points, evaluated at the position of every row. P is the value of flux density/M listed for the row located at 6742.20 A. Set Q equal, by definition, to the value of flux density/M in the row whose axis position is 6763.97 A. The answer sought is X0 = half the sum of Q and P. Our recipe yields 0.98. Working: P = 0.97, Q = 0.99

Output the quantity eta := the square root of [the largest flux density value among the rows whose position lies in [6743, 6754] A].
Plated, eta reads 4.36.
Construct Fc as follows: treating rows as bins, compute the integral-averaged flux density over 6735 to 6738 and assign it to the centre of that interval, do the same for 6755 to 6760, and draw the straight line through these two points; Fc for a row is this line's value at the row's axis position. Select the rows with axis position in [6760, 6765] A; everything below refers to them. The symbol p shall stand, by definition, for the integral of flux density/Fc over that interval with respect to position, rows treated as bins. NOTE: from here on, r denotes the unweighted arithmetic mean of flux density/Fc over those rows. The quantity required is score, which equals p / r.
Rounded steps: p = 4.14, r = 0.83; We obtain 4.98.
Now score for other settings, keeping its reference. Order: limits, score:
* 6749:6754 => 5.08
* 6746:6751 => 5.01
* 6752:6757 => 4.98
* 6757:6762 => 4.98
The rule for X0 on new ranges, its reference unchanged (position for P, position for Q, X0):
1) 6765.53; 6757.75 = 0.92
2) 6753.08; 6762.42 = 1.00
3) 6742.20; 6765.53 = 0.86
